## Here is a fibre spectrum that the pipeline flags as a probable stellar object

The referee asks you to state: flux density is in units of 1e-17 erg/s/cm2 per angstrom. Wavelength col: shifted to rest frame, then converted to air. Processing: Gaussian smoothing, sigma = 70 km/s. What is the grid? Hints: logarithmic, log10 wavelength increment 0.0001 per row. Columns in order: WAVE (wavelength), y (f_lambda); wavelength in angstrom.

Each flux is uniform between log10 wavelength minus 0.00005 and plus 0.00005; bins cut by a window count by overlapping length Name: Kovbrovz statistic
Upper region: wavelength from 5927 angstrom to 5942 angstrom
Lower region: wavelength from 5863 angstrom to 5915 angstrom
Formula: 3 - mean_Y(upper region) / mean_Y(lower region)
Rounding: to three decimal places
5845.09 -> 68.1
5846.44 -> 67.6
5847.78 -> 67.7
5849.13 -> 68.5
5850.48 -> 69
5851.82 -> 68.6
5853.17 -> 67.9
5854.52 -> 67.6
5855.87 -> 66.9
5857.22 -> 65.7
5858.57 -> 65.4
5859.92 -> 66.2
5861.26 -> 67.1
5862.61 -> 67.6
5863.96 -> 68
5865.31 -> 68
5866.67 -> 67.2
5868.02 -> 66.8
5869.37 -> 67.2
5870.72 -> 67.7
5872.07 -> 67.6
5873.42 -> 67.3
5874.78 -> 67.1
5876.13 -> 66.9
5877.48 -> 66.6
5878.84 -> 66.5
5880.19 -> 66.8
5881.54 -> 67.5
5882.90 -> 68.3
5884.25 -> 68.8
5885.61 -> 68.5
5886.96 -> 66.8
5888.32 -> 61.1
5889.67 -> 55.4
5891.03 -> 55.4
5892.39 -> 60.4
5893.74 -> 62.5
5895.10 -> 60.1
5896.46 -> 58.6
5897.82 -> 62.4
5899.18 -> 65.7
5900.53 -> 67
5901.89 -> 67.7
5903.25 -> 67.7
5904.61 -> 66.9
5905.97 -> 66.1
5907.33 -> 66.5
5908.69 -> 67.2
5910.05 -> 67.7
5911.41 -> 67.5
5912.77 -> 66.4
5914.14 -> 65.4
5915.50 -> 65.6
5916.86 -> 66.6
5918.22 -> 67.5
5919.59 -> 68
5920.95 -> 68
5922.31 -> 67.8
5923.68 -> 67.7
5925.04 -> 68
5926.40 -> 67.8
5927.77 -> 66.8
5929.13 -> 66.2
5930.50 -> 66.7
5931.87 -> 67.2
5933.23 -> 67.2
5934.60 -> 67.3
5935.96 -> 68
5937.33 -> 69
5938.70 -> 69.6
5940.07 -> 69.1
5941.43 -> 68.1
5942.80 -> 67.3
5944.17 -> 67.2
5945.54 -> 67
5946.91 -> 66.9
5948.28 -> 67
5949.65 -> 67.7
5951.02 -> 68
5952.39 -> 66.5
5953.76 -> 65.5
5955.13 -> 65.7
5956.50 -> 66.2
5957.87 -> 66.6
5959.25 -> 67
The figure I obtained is 1.967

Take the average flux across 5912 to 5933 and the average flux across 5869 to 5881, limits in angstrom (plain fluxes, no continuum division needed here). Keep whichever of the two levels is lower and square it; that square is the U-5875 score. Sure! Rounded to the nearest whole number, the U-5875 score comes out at 4495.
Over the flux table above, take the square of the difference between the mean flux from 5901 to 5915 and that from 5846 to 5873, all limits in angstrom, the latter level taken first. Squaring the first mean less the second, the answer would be 0.3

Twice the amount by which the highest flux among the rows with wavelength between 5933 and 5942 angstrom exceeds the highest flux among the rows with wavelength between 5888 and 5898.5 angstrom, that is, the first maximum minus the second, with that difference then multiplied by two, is 14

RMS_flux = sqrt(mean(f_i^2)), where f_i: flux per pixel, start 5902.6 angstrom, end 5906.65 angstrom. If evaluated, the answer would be 66.9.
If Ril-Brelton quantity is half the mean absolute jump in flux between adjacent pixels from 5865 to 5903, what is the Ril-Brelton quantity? 0.72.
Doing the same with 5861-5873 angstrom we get 0.19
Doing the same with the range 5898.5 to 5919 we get 0.34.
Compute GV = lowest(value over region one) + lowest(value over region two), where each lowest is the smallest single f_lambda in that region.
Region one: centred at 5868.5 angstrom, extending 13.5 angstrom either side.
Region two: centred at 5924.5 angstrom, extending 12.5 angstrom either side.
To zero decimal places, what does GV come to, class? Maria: 131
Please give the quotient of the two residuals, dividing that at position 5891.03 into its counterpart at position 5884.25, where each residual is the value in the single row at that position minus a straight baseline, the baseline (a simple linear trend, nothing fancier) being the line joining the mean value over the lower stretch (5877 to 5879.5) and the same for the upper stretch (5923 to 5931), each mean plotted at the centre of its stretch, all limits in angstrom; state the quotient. -0.2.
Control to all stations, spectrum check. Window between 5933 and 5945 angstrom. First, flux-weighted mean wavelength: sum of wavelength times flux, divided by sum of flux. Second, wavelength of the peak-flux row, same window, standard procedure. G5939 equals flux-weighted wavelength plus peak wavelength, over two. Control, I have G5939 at 5938.7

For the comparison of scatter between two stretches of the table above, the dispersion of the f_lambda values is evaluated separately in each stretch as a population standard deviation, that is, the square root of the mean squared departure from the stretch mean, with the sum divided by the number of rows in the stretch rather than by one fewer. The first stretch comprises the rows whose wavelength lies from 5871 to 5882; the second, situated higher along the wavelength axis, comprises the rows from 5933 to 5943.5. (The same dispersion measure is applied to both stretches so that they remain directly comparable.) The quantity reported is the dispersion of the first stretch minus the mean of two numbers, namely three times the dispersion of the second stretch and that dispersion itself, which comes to -1.4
